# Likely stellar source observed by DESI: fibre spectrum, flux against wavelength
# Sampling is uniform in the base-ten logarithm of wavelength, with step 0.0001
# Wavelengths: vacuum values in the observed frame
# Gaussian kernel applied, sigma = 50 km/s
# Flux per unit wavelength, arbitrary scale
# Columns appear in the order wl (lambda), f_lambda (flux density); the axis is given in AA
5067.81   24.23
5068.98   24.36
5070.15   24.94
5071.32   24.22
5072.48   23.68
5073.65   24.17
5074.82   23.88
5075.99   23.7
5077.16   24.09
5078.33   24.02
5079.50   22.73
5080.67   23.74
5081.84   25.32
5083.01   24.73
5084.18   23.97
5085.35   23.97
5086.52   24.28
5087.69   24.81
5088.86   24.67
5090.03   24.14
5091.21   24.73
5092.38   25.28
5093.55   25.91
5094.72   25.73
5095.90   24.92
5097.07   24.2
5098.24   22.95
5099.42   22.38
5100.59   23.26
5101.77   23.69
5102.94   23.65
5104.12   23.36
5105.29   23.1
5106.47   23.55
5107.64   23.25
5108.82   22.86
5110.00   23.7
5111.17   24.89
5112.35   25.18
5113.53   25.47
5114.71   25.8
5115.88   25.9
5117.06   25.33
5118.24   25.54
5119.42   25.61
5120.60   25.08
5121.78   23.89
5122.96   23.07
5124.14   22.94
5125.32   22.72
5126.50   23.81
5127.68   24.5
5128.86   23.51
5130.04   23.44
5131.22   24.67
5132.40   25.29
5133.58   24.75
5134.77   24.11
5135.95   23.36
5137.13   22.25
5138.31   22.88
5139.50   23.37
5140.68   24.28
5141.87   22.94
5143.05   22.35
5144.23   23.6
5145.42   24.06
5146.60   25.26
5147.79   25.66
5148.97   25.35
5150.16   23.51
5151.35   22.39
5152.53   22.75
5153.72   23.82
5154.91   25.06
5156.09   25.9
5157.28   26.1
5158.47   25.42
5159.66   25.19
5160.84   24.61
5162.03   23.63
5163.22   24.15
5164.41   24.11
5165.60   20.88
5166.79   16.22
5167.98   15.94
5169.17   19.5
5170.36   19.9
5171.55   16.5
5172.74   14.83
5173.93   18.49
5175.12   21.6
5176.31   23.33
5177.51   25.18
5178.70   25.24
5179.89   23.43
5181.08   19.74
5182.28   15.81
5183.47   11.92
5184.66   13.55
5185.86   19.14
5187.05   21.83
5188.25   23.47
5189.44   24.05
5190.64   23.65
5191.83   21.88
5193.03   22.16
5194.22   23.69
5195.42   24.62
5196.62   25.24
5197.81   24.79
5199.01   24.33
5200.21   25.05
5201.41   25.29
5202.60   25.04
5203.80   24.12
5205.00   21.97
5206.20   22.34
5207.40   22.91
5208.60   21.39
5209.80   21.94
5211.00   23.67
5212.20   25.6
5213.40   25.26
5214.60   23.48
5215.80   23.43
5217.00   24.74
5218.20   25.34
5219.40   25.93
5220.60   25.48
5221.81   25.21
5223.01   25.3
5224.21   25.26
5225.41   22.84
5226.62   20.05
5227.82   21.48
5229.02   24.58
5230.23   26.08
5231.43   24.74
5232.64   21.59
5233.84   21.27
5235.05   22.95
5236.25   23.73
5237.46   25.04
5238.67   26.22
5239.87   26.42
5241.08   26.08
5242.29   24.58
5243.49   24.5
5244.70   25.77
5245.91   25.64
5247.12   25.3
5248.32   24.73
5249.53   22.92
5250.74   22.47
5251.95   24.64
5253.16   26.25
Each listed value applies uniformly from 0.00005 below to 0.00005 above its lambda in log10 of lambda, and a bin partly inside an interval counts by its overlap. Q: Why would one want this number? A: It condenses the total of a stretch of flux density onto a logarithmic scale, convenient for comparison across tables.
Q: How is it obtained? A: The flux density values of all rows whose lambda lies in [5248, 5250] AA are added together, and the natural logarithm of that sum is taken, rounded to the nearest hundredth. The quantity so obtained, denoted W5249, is 3.86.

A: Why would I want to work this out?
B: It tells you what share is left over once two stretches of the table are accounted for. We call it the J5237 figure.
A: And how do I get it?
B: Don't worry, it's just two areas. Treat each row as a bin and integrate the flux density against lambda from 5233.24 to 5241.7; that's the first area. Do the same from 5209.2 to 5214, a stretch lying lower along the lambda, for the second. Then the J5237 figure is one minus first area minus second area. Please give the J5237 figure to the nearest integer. -322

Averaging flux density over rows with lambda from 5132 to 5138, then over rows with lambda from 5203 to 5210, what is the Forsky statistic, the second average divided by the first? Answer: 0.94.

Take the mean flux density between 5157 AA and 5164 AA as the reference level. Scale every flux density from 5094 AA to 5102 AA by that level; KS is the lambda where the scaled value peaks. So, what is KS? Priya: 5094.72 AA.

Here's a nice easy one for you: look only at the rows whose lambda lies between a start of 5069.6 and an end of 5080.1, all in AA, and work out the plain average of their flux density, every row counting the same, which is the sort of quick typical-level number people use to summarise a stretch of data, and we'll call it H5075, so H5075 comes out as 23.9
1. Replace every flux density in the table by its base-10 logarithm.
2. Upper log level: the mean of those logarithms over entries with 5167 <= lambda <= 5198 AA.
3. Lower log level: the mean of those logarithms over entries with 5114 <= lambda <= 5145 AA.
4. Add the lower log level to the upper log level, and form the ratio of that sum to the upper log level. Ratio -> 2.06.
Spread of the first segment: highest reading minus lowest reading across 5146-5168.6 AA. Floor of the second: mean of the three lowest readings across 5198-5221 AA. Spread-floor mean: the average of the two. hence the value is 16.0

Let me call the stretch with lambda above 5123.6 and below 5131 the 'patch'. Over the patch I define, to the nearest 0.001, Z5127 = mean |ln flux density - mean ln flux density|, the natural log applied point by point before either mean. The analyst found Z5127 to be 0.019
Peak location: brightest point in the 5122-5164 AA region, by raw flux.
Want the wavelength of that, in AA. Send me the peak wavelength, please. 5157.28 AA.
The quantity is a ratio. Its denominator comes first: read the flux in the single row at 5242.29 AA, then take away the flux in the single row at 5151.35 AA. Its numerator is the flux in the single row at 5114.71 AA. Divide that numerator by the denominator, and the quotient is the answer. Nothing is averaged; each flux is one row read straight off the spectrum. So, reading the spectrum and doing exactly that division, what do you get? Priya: 12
